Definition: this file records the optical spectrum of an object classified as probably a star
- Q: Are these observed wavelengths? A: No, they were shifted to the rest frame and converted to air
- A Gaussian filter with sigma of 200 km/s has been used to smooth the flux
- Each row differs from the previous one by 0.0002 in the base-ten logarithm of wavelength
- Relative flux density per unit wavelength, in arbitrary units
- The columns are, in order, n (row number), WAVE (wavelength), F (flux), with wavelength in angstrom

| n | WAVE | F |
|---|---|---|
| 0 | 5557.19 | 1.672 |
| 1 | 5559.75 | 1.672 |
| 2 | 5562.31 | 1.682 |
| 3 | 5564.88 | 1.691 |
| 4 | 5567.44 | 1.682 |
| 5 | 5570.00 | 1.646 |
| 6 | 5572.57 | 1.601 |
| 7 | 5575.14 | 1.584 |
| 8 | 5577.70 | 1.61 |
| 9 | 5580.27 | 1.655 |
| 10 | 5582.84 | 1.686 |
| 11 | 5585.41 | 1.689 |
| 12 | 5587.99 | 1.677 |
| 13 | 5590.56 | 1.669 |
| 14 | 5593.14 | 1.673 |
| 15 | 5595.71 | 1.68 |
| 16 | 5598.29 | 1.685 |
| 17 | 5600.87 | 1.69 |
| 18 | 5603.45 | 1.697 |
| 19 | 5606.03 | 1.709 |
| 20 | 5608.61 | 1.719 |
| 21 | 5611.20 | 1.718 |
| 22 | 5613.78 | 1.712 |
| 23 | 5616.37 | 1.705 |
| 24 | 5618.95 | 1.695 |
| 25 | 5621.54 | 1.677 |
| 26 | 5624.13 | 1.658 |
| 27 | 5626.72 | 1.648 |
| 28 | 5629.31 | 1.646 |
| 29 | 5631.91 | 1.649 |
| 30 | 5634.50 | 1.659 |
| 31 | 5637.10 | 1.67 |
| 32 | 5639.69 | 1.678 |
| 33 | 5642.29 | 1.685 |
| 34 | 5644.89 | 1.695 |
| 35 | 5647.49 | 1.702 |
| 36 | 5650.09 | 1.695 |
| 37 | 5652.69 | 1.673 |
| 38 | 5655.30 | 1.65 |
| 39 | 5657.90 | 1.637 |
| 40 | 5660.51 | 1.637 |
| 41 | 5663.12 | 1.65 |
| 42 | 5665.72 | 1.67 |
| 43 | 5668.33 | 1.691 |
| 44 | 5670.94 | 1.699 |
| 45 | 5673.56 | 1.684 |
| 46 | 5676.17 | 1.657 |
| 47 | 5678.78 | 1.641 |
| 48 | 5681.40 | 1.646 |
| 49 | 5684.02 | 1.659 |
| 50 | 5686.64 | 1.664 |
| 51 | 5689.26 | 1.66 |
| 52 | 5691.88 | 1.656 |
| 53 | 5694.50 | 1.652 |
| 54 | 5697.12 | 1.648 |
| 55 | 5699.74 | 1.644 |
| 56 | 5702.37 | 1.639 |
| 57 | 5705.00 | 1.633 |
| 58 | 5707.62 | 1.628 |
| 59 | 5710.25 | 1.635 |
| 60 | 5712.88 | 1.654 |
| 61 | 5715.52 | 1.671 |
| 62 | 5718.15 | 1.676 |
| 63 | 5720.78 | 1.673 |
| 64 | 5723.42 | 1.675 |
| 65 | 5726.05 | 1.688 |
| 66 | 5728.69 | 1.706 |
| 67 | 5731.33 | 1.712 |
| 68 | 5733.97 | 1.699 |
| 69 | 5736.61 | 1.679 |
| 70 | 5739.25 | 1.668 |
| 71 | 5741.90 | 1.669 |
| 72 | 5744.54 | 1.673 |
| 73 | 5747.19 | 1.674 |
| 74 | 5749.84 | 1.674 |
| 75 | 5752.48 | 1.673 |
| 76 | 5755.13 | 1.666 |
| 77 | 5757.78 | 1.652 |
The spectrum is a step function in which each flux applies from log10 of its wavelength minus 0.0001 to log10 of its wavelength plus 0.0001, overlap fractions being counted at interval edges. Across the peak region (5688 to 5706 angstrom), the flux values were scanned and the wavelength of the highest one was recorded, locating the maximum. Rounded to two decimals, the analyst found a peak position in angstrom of 5689.26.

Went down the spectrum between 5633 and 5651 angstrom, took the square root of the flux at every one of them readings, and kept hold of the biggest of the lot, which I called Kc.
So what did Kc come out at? 1.305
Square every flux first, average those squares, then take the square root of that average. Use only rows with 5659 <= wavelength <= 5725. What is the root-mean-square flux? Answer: 1.66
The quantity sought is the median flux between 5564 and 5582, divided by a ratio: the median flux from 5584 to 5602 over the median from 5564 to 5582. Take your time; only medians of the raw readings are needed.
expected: 1.61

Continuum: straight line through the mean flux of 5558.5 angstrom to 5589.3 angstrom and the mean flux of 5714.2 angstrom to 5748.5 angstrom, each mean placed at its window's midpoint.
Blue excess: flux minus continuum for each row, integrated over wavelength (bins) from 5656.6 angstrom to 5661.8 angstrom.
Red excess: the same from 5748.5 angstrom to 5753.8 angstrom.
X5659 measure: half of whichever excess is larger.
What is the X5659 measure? -0.030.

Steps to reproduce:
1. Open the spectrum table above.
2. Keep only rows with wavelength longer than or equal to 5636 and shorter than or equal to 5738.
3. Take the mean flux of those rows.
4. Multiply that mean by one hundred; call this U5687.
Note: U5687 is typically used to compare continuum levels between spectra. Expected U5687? 167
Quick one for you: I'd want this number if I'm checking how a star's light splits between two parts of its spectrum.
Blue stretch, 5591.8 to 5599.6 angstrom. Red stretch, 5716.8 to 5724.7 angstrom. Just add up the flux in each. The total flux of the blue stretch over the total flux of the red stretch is 1.00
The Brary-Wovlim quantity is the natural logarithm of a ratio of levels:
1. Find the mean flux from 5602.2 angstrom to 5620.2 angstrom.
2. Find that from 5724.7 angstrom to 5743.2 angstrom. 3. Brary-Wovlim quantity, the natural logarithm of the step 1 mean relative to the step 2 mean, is 0.01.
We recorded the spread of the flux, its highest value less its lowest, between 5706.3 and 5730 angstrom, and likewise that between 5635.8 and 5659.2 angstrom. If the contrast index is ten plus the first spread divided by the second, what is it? 11.2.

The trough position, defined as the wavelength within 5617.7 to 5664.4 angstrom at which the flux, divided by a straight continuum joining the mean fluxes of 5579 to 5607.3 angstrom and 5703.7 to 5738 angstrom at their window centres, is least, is 5657.90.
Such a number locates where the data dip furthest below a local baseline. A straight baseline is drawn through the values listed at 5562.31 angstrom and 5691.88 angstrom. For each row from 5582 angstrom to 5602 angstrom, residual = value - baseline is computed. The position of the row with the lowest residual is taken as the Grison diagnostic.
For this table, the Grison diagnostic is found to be 5590.56 angstrom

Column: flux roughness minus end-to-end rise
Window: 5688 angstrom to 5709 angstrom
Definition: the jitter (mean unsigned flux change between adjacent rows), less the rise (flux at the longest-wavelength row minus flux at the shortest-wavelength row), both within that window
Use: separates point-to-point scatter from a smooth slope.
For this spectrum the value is 0.04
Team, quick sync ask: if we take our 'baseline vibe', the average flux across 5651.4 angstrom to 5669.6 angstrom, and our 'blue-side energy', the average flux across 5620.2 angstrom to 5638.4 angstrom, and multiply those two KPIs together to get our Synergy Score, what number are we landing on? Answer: 2.75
